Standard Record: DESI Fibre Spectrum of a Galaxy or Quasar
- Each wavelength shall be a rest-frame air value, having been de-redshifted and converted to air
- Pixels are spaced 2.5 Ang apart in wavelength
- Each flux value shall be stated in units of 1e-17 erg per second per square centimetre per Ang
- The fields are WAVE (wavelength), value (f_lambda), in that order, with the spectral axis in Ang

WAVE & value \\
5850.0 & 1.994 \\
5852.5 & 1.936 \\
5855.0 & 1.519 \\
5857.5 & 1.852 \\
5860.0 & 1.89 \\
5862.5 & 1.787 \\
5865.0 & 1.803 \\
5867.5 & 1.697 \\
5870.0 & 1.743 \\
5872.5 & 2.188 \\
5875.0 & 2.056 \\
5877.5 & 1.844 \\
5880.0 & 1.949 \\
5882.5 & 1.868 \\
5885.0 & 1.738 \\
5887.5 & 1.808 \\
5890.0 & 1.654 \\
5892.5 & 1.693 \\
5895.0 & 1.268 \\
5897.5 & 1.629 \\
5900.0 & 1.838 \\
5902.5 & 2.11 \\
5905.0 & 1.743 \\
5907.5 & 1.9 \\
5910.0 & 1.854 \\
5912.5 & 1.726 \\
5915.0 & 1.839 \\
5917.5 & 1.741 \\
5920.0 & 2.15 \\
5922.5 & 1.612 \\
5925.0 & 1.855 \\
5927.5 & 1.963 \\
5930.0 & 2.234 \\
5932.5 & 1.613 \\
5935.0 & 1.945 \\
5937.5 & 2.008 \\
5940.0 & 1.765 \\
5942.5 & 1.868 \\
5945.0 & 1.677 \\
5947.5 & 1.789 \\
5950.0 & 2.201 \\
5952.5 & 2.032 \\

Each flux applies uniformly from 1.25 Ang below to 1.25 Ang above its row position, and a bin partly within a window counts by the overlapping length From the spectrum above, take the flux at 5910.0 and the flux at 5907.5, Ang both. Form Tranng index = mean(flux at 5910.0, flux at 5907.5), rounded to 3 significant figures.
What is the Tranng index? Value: 1.88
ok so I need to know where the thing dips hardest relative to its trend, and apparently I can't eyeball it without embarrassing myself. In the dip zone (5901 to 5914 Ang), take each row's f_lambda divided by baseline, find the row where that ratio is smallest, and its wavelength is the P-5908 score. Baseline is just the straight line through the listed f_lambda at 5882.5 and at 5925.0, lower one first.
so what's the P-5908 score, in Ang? 5912.5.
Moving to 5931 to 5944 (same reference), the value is 5932.5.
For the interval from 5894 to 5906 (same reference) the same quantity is 5895.0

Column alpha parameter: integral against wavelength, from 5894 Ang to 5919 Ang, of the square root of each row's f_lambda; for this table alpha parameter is 33.2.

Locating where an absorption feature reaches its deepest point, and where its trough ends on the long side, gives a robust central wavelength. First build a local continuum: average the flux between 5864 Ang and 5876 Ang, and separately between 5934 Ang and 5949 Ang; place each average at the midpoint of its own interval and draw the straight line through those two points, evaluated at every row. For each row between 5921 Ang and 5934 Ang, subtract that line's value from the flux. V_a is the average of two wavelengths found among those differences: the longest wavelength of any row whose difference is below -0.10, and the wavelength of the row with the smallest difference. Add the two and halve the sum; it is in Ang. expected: 5927.5 Ang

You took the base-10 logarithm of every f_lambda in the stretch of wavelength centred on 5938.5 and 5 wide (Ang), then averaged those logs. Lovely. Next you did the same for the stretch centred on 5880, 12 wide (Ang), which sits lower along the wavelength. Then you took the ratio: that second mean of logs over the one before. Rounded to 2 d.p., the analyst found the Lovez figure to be 1.00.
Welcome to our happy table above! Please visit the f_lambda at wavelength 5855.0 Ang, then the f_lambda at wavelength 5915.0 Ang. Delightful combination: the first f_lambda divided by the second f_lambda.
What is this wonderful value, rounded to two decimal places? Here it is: 0.83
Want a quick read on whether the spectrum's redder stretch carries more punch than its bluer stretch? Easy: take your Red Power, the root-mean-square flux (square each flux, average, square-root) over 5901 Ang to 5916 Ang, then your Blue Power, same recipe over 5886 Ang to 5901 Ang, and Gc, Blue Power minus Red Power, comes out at -0.21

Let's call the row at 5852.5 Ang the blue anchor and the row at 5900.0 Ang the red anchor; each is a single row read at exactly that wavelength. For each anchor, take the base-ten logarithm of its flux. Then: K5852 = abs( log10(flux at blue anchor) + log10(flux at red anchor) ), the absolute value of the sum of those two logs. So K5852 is 0.551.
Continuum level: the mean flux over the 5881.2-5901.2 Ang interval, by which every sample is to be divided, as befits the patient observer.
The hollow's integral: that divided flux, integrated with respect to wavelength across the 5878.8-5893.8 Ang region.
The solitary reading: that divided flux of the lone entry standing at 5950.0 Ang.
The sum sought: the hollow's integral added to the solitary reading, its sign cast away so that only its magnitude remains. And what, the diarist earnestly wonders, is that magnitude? 17.2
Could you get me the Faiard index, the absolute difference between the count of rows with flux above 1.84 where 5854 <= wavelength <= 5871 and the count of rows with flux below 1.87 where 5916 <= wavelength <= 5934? 2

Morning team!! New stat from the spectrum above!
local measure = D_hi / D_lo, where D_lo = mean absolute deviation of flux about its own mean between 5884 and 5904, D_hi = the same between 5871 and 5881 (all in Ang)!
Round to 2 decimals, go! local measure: 0.72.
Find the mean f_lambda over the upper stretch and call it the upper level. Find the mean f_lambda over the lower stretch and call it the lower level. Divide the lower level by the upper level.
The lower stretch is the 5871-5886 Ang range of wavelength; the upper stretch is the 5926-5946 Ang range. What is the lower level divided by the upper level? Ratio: 1.03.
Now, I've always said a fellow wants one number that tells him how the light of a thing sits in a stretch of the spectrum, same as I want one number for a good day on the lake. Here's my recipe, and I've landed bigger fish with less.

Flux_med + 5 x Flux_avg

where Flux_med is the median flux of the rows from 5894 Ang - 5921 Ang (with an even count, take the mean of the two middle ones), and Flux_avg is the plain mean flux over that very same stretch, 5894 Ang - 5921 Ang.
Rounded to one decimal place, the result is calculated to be 10.8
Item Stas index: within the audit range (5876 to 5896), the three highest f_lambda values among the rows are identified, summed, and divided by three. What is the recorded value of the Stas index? 1.89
